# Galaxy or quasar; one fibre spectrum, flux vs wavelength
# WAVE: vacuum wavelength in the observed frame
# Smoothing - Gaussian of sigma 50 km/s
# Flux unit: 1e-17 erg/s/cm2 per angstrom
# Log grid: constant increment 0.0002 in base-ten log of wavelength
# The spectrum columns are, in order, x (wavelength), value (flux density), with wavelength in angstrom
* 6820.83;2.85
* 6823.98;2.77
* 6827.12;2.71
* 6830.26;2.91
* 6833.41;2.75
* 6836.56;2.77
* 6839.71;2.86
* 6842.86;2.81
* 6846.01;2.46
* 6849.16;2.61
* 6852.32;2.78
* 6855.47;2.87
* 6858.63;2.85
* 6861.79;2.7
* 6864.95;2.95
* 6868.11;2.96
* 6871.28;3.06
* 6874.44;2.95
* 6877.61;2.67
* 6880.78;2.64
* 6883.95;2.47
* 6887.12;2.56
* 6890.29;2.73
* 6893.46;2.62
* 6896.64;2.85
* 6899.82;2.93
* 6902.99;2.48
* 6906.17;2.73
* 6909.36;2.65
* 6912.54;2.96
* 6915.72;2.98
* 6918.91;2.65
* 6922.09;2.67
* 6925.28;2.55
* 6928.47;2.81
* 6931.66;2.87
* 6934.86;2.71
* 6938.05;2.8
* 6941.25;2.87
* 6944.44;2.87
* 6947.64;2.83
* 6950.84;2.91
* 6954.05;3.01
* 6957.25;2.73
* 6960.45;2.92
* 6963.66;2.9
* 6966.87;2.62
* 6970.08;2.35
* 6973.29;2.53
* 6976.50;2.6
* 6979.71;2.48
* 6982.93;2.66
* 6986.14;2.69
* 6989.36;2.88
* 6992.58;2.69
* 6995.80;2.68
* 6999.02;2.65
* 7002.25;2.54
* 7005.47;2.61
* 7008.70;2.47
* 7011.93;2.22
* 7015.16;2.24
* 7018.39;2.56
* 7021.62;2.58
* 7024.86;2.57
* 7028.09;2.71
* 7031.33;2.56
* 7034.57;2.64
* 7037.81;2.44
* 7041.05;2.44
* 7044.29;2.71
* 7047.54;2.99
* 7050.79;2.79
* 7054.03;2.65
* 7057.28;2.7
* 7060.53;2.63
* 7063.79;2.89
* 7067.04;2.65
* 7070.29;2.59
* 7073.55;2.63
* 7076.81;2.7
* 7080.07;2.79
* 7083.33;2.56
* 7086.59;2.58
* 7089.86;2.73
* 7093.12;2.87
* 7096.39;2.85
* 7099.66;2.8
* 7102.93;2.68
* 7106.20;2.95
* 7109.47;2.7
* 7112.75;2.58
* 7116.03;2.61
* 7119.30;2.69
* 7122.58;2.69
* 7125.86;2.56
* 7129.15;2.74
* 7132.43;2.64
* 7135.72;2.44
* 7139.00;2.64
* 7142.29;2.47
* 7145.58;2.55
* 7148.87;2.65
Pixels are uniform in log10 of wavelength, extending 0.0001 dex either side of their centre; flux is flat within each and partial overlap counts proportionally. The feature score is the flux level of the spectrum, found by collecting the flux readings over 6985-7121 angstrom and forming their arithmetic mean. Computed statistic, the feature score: 2.65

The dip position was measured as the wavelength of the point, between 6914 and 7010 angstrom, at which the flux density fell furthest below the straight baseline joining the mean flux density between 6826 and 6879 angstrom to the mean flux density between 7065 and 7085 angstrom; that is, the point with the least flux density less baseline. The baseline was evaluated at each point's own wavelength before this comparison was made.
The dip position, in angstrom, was 6970.08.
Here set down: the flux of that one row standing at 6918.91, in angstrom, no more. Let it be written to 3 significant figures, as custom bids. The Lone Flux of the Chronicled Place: 2.65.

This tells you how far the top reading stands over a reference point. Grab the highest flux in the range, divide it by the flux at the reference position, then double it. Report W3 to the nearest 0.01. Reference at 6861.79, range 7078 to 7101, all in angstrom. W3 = 2.13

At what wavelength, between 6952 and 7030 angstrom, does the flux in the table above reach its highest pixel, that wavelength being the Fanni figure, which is 6954.05 angstrom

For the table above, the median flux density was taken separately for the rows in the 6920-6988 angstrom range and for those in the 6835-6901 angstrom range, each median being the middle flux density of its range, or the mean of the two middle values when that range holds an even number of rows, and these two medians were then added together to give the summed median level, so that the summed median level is 5.51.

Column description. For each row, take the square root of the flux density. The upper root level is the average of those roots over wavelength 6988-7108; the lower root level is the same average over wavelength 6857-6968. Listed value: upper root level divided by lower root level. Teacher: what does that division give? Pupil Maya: 0.98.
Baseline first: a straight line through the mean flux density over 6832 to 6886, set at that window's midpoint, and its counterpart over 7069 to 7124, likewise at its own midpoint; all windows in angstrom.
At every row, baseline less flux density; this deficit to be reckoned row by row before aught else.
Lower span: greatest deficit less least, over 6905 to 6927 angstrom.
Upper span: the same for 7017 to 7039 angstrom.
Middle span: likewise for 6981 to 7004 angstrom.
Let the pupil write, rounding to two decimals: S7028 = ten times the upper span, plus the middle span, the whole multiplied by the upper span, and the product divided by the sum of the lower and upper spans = 1.16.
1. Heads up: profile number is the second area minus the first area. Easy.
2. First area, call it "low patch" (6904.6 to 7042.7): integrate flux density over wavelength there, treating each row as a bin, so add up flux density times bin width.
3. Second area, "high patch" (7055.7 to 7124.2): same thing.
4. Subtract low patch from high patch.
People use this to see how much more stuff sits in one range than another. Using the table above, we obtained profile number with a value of -183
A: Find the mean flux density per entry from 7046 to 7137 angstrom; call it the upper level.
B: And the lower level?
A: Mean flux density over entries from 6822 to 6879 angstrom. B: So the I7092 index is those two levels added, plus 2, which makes 7.51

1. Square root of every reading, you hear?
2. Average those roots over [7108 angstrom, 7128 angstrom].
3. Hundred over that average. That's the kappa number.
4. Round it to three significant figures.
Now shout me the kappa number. 61.6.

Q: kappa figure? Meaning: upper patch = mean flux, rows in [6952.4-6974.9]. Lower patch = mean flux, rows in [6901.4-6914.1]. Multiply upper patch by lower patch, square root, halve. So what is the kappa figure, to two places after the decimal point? 1.36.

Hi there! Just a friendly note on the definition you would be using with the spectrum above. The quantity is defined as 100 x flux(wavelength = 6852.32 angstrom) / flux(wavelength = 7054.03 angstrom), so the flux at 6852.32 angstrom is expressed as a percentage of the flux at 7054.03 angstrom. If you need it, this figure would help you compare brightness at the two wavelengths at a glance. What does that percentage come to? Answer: 104.9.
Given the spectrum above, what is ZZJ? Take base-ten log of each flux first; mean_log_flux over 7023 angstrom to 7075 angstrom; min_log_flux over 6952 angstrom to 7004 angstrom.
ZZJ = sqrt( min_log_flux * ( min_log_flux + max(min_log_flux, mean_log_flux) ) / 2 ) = 0.384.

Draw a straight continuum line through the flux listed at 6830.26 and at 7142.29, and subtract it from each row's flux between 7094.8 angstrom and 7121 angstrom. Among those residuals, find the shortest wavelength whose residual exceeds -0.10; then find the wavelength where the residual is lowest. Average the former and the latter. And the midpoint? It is 7104.6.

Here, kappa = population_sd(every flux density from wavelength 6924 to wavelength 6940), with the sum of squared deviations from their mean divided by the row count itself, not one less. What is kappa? 0.111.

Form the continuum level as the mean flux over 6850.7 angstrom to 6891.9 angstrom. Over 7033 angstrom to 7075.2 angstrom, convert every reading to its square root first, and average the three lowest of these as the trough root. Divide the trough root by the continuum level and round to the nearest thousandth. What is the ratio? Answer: 0.567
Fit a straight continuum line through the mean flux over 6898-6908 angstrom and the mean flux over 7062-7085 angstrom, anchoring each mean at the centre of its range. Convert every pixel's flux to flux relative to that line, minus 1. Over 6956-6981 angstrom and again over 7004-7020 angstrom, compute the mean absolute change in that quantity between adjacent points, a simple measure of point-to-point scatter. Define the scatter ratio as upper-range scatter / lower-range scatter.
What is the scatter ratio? 1.13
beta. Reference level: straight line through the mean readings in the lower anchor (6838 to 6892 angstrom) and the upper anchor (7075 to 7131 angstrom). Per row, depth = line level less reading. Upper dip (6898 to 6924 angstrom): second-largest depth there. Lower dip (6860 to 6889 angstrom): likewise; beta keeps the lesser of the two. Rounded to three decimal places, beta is 0.101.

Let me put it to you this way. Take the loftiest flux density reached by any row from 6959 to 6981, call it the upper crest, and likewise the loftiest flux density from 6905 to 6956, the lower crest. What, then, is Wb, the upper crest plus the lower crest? 5.93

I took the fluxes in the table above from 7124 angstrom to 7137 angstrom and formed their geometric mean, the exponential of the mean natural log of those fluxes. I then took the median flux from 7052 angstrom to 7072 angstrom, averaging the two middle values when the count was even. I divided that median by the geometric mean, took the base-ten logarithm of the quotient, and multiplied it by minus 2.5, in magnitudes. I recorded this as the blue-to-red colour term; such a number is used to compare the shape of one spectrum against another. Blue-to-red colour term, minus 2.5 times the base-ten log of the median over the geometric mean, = -0.024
